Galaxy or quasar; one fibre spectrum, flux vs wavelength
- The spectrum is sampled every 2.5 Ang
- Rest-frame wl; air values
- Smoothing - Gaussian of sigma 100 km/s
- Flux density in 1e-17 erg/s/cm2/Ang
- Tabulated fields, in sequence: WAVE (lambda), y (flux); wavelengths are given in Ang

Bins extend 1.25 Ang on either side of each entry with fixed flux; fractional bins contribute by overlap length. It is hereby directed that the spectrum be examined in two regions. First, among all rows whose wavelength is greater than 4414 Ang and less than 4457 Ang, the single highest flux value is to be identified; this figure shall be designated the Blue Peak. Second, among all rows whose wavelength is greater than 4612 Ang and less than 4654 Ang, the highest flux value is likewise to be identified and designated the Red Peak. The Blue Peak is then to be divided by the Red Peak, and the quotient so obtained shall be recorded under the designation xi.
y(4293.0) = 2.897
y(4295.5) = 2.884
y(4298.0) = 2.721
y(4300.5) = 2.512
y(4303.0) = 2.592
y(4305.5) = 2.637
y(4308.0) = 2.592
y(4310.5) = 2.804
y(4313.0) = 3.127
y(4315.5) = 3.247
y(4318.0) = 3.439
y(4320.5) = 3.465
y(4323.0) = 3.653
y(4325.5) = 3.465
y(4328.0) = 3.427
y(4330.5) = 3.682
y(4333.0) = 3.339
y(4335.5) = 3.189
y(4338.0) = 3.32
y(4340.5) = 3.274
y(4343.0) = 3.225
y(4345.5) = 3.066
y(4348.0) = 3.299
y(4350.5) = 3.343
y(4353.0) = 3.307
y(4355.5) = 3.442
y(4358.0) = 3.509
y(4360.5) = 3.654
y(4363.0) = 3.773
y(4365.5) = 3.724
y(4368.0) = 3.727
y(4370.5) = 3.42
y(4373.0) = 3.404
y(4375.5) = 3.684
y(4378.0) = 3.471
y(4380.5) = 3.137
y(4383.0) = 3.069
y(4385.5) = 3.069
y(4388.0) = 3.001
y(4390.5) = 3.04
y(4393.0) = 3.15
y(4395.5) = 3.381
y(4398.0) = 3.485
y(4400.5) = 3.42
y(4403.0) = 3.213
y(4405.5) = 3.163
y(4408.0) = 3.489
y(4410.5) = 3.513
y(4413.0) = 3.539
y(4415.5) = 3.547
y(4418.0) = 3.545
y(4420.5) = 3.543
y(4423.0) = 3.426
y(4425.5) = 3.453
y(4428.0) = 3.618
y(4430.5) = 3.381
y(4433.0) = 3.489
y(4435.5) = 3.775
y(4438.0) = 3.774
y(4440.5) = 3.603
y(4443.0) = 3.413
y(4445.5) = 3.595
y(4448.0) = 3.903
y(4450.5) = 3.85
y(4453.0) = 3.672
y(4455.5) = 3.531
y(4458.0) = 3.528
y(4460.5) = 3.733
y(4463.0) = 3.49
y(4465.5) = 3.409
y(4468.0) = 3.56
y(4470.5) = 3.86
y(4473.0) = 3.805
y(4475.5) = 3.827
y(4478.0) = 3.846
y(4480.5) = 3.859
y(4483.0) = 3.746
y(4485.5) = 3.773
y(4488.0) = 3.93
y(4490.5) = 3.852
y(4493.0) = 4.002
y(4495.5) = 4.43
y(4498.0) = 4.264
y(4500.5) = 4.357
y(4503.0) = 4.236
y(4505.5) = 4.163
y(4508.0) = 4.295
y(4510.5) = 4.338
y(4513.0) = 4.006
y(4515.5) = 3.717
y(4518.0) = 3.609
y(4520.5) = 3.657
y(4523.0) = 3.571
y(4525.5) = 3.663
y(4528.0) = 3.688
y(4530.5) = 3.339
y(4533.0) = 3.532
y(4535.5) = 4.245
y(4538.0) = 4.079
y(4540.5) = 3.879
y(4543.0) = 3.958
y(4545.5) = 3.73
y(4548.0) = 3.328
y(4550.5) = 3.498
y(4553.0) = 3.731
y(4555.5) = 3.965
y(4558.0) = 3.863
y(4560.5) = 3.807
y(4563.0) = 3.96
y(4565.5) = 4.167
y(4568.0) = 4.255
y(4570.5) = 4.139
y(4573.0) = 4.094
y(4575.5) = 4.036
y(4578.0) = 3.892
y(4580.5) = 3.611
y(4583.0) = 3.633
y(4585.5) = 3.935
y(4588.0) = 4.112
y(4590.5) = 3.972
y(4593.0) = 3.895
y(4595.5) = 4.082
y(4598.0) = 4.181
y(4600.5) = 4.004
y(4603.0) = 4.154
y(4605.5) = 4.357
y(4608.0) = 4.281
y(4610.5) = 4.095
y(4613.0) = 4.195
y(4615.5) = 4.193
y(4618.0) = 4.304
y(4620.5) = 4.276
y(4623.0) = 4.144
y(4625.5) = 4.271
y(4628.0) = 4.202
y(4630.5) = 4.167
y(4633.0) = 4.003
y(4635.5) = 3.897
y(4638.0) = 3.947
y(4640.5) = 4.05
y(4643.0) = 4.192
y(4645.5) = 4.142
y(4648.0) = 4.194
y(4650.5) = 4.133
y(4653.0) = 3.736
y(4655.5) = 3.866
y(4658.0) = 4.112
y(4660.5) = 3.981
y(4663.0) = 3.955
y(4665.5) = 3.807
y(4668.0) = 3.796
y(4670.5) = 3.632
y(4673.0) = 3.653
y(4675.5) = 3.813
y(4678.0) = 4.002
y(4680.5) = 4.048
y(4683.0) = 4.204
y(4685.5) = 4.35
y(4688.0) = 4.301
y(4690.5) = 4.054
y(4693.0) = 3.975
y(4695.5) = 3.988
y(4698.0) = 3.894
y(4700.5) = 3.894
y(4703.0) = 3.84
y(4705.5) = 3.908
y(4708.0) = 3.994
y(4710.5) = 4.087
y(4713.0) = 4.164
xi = 0.91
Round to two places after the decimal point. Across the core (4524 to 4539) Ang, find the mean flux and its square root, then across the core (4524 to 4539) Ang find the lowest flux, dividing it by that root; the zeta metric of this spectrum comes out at 1.72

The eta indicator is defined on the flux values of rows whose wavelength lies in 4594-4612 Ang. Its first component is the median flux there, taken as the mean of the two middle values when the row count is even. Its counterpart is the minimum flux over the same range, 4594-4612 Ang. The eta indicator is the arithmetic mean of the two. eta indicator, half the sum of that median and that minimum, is 4.08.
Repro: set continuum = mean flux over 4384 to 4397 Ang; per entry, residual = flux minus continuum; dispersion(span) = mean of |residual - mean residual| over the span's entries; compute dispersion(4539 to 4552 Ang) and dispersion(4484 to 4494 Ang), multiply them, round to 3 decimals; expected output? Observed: 0.016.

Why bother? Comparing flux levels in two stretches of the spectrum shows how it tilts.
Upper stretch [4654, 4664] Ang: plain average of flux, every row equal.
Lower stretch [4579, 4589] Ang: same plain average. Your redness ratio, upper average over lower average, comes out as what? 1.04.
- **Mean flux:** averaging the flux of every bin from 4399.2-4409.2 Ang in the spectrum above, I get 3.3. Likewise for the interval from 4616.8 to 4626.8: 4.2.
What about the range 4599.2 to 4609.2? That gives 4.2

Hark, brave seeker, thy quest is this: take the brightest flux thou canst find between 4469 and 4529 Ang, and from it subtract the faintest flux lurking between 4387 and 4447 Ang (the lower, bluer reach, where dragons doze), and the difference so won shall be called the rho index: 1.4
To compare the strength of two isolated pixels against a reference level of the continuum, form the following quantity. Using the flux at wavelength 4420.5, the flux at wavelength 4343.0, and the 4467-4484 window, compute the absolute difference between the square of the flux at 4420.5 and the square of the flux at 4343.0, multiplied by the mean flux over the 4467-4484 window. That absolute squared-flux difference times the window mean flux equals 8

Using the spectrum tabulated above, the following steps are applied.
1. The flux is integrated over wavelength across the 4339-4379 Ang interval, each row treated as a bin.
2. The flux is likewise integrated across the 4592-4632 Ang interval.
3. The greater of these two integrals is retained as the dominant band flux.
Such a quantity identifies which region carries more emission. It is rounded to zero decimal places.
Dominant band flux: 167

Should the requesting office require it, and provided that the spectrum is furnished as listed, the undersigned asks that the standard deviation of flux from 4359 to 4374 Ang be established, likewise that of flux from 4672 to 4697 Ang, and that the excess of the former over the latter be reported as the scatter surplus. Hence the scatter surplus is -0.05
